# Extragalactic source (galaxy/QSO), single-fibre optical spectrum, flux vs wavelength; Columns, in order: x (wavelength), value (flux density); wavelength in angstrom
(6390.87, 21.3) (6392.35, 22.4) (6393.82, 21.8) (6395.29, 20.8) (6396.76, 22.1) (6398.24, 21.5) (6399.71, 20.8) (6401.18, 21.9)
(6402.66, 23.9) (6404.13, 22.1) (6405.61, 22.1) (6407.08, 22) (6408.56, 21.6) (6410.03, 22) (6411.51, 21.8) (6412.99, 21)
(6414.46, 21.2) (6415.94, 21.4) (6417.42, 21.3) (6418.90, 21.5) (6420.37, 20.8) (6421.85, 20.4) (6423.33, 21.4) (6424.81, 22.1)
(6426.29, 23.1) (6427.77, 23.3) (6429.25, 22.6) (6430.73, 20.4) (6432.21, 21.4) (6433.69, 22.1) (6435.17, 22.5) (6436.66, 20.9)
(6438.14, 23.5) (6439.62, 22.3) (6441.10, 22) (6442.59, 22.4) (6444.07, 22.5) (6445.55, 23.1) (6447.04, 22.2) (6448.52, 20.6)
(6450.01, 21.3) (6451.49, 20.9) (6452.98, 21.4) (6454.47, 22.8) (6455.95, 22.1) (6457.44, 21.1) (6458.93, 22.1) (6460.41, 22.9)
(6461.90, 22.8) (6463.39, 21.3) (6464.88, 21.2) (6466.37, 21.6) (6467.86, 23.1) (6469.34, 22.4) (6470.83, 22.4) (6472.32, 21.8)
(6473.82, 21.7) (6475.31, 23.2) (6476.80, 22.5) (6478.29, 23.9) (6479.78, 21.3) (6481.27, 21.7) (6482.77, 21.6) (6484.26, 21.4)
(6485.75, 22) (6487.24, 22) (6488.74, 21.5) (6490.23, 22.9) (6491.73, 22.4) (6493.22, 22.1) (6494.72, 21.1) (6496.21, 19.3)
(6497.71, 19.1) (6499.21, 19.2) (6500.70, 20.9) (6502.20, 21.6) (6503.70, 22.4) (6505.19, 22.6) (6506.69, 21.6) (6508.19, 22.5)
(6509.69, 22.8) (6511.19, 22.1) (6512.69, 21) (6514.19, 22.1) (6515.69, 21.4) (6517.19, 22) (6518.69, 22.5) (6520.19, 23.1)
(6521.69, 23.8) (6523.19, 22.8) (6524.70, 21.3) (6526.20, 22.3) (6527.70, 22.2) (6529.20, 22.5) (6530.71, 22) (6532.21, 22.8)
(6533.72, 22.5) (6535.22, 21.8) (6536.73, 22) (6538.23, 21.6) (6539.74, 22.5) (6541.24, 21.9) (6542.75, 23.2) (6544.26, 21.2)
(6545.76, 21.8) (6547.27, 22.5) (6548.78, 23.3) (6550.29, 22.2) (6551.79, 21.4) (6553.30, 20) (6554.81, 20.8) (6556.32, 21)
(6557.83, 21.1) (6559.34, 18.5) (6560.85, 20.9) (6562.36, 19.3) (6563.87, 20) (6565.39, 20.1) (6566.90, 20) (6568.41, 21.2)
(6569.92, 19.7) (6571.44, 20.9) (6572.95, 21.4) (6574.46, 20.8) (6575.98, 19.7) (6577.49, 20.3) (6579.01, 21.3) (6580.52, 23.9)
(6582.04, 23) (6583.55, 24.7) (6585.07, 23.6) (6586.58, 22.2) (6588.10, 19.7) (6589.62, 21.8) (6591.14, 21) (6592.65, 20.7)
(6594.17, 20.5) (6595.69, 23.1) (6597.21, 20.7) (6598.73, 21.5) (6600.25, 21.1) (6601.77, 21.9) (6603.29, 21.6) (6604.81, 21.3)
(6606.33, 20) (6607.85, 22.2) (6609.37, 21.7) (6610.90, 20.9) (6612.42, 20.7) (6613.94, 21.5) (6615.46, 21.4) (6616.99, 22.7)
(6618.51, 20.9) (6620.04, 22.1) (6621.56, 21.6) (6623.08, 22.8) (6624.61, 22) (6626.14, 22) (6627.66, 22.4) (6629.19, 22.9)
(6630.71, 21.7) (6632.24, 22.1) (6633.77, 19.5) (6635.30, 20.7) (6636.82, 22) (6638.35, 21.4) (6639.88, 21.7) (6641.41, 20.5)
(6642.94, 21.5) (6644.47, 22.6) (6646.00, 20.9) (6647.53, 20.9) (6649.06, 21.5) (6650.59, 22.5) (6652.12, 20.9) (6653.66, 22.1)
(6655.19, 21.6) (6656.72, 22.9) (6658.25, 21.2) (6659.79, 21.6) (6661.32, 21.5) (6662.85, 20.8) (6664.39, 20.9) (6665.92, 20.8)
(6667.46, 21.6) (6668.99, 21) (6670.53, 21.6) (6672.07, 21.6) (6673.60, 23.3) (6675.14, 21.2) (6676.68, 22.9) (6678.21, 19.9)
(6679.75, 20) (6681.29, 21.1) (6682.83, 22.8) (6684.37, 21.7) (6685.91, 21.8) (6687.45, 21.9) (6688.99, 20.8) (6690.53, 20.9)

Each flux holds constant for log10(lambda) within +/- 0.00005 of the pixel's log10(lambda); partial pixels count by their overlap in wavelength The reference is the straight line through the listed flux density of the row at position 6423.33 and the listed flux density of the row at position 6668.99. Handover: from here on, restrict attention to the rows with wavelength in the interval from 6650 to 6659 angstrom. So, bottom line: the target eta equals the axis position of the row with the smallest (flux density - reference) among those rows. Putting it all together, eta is 6652.12 angstrom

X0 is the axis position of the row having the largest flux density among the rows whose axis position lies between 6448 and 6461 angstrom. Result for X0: 6460.41 angstrom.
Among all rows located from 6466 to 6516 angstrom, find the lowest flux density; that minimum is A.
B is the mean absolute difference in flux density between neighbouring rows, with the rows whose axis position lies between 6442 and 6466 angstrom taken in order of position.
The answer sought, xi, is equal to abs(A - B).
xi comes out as 18.3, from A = 19.1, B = 0.76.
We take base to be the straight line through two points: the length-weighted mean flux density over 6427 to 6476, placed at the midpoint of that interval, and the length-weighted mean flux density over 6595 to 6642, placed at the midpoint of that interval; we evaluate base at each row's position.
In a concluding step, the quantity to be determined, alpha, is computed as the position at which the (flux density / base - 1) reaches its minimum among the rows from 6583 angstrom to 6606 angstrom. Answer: 6588.10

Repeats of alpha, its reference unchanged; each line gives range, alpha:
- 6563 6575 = 6569.92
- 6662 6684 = 6678.21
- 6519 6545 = 6544.26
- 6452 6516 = 6497.71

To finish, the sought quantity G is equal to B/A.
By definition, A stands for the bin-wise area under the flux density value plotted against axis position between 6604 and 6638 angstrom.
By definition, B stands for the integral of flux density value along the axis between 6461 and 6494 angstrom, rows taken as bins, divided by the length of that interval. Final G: 0.0301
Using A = 734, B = 22.1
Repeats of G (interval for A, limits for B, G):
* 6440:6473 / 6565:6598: 0.0295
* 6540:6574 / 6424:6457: 0.0308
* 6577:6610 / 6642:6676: 0.0301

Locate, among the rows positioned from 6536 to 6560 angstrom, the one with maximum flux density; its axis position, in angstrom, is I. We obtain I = 6548.78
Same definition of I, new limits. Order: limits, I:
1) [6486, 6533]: 6521.69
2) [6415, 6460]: 6438.14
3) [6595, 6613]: 6595.69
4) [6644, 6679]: 6673.60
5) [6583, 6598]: 6583.55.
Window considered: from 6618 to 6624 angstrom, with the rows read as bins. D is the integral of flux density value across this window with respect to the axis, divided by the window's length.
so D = 21.9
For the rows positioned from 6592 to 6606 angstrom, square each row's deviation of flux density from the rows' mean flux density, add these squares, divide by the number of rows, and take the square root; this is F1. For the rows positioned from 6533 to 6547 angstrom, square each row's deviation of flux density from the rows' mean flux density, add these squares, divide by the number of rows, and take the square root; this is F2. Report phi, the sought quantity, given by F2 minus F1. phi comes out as -0.2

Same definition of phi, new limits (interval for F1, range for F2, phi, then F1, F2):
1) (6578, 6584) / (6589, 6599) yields -0.4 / 1.3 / 0.8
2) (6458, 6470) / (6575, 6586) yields 1.1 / 0.7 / 1.8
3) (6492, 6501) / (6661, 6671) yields -0.8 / 1.1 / 0.3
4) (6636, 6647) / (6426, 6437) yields 0.3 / 0.6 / 1.0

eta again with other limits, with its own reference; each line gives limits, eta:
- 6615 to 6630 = 6618.51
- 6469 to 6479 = 6473.82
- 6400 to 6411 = 6408.56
